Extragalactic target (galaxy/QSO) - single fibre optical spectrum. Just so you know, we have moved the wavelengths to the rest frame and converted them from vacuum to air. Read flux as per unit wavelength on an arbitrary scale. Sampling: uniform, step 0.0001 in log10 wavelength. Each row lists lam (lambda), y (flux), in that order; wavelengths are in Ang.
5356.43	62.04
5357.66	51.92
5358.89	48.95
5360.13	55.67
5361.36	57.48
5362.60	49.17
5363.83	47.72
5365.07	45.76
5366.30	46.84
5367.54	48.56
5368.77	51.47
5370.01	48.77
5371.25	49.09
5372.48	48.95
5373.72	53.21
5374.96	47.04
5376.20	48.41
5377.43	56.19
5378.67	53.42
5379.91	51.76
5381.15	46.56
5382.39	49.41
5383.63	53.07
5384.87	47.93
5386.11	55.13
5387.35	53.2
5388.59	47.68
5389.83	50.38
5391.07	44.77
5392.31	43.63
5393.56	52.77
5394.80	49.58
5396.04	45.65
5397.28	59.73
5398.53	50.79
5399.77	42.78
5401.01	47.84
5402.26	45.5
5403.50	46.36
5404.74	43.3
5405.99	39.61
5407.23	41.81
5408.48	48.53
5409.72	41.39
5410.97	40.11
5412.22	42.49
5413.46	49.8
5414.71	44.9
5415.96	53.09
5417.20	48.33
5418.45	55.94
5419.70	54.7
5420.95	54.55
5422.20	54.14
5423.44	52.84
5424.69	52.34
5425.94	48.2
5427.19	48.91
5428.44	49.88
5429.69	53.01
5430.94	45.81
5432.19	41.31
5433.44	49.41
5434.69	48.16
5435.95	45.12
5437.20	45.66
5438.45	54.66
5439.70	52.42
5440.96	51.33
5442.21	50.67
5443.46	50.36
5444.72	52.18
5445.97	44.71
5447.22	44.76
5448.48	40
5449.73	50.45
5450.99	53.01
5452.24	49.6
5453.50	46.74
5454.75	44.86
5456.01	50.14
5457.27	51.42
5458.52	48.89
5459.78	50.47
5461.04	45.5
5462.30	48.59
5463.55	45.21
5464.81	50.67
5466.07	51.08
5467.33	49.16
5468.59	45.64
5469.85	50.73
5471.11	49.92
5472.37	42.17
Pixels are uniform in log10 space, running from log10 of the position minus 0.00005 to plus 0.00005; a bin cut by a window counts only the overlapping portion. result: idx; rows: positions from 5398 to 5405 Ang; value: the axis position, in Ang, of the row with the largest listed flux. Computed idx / 5398.53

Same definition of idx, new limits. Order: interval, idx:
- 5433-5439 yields 5438.45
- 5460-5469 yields 5466.07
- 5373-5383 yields 5377.43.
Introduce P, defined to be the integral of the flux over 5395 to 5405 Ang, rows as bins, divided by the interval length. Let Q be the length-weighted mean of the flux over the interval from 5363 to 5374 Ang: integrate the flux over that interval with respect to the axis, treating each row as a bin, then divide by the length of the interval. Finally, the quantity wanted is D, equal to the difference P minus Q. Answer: -1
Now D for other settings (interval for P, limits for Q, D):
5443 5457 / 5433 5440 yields -1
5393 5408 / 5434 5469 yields -1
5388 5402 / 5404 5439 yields 0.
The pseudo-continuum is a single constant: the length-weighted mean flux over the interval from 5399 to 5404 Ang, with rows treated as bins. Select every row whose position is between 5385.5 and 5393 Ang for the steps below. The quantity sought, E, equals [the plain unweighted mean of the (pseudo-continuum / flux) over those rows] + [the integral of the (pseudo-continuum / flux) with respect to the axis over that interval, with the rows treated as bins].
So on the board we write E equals 8.0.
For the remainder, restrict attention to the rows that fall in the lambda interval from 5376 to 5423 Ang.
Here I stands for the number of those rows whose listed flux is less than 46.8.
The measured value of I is 14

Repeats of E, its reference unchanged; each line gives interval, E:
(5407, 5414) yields 8.4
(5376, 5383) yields 7.2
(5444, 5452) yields 8.7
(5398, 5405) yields 8.0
